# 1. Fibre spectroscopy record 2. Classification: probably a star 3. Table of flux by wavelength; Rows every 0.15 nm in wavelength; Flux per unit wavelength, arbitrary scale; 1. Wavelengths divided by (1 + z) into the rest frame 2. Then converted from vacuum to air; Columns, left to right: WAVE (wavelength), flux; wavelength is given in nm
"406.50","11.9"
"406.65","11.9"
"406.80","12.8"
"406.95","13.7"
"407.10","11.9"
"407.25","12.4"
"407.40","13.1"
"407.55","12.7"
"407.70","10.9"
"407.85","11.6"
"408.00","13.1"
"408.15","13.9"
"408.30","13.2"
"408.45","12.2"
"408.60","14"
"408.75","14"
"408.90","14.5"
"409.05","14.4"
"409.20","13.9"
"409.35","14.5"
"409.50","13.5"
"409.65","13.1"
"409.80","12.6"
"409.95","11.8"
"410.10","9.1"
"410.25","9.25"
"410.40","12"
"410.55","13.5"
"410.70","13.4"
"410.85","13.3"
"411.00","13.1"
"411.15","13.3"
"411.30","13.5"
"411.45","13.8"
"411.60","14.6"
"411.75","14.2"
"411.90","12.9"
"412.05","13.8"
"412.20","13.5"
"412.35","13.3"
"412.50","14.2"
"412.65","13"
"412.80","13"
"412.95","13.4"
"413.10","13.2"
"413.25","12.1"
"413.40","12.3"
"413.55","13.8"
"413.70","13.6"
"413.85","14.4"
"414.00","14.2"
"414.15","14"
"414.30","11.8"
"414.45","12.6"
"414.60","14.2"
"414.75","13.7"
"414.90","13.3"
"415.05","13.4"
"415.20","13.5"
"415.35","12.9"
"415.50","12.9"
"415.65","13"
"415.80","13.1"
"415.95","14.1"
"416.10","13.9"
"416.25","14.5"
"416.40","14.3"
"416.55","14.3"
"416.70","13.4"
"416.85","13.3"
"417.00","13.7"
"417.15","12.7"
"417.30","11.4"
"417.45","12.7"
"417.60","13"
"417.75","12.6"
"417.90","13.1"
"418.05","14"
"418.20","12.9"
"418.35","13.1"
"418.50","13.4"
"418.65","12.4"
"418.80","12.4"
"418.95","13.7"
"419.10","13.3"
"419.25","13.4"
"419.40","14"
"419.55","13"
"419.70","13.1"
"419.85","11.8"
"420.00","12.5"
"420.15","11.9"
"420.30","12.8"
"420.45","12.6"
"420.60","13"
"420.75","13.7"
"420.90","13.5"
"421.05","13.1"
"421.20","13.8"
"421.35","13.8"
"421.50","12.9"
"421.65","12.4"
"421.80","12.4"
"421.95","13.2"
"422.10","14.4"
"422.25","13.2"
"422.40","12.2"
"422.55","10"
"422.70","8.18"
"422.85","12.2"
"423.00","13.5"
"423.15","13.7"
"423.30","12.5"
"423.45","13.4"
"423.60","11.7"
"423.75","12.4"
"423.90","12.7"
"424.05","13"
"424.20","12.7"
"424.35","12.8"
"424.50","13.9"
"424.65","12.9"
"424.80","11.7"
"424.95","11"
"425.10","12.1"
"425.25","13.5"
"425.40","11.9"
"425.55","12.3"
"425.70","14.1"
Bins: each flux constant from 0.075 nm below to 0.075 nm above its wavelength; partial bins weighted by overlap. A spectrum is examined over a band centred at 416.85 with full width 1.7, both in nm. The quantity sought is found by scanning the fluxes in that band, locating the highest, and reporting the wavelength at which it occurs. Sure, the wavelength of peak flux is 416.25 nm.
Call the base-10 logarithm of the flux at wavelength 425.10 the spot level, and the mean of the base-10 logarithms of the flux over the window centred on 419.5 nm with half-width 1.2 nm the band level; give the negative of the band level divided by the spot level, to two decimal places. -1.03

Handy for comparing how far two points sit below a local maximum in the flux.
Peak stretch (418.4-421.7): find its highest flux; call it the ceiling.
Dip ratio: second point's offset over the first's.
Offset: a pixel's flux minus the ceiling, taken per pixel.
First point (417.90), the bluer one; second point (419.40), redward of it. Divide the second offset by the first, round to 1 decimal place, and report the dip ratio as 0.0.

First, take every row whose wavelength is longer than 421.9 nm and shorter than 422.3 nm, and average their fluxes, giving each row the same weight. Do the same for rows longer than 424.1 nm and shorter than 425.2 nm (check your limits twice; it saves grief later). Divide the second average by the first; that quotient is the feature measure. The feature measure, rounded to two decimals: 0.91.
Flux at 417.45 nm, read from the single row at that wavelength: 12.7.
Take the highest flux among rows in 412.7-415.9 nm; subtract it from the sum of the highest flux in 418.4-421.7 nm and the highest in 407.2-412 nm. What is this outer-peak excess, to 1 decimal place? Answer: 14.2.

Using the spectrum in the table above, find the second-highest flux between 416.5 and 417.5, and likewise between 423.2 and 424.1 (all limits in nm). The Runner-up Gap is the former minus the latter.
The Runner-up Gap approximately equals 0.70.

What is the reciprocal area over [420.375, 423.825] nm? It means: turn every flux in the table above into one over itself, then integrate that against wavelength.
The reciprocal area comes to 0.276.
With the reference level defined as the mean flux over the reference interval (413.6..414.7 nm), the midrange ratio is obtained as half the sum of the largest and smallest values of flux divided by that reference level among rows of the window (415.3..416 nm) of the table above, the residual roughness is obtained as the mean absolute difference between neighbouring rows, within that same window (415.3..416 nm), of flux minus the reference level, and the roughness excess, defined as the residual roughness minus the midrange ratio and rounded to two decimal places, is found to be -0.70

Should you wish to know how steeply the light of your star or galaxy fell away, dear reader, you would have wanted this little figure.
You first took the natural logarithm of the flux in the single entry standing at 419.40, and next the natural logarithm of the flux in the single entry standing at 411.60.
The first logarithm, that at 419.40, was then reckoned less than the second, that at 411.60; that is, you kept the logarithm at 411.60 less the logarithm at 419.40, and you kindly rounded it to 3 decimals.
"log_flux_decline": 0.042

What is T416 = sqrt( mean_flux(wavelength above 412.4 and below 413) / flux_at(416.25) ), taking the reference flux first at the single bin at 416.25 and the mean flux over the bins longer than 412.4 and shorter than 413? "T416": 0.96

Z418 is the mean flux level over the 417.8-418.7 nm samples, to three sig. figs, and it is 13.2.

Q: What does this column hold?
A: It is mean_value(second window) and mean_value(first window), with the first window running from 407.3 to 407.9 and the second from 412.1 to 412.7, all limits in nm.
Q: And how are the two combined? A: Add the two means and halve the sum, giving 12.8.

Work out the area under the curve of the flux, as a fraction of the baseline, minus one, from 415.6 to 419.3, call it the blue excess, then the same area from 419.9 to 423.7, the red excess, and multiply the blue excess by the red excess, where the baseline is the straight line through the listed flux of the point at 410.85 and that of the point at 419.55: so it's -0.004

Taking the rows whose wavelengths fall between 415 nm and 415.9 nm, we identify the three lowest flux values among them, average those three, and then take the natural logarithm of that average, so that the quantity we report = 2.56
